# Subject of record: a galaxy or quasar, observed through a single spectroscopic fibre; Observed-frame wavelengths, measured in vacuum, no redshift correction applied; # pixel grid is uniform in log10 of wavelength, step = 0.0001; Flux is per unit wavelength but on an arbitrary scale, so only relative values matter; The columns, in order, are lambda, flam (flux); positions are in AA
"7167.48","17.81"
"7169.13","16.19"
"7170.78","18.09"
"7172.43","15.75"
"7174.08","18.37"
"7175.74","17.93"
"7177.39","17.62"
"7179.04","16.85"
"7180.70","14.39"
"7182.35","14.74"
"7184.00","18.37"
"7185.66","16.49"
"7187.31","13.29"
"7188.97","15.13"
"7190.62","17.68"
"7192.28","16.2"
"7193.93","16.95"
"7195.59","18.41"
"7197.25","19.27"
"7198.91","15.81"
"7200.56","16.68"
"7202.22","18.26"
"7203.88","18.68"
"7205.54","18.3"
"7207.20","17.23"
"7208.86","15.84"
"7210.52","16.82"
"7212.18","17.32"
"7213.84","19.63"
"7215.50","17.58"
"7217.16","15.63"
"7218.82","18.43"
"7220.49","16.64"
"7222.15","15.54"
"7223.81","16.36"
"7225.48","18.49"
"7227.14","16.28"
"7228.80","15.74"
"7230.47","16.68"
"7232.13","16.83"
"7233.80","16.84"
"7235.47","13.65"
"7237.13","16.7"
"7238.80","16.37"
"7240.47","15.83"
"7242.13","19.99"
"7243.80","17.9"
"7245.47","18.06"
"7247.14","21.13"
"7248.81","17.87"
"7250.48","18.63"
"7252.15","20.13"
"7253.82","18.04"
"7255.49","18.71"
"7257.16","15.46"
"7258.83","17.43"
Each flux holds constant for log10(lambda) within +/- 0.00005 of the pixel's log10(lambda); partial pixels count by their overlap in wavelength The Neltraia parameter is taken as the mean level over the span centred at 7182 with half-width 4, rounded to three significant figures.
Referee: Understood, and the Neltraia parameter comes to 16.2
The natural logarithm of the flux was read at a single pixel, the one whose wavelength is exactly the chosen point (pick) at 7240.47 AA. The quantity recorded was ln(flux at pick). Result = 2.76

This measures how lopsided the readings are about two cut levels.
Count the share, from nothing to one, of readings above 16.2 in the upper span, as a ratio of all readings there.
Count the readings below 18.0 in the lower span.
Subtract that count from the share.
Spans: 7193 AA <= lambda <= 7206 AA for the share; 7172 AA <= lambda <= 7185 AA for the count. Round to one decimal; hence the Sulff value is -5.1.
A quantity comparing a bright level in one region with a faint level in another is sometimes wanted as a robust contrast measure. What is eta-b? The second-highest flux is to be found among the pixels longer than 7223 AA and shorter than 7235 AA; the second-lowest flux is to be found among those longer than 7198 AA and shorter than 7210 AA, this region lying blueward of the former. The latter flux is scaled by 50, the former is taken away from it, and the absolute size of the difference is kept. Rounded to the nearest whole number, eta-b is 775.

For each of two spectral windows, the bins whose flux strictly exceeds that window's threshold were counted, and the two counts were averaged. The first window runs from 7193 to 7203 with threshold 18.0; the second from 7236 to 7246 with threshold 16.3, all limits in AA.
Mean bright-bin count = 4.00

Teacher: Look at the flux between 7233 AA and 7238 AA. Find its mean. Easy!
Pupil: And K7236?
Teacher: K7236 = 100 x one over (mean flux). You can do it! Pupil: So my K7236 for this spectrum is 6.36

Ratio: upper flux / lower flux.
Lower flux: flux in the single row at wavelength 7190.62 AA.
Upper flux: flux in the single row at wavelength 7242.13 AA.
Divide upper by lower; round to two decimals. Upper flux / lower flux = 1.13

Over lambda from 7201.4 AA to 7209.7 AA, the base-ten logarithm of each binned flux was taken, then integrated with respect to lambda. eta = 10.34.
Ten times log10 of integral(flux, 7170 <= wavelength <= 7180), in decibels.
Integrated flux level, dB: 22.4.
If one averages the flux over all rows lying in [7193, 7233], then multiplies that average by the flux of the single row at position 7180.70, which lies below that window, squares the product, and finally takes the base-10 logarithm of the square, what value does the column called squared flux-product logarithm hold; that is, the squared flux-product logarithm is 4.79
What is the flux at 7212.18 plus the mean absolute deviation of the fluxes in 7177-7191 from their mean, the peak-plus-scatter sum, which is 18.8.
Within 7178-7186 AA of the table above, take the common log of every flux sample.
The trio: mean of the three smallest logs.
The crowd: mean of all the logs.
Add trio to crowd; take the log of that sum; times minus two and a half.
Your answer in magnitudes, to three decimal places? -0.945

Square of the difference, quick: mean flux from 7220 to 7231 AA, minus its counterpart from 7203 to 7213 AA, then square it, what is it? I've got 0.7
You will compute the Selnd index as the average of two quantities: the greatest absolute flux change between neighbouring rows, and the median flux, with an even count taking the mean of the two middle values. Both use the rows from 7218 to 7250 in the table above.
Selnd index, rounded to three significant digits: 10.4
